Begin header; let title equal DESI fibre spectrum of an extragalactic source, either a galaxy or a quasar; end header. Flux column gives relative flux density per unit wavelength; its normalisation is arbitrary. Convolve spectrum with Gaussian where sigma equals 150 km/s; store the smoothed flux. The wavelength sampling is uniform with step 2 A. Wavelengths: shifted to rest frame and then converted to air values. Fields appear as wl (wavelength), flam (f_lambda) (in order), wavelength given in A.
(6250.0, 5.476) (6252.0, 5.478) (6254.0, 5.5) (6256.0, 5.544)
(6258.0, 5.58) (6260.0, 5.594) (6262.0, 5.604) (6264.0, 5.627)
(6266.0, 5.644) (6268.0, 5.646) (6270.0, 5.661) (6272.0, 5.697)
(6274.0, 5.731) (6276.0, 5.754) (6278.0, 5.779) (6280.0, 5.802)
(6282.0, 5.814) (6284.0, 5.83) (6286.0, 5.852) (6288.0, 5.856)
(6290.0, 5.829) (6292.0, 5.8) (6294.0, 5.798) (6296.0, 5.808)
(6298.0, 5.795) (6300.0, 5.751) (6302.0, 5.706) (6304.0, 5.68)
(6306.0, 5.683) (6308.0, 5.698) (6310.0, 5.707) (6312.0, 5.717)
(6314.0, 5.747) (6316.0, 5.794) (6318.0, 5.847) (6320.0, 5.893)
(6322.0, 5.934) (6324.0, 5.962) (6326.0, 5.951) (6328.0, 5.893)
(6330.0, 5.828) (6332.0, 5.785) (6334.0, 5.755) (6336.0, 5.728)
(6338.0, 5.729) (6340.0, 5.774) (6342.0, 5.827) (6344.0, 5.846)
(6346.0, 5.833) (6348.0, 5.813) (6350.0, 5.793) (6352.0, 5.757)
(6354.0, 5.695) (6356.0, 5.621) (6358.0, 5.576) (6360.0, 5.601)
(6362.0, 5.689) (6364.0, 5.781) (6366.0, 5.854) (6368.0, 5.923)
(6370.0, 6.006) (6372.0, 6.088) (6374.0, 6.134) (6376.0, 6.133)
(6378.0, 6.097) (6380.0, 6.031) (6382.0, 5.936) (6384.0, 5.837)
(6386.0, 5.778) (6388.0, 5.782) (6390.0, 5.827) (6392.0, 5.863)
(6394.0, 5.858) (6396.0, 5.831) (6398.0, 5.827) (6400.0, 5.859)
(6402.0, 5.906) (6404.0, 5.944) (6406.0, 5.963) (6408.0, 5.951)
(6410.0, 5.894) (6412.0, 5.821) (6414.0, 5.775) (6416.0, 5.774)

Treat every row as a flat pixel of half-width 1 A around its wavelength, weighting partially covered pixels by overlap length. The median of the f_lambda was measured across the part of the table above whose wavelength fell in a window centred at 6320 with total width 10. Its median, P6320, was 5.89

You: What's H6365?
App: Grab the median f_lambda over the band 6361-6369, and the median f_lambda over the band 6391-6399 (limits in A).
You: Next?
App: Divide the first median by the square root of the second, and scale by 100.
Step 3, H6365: 241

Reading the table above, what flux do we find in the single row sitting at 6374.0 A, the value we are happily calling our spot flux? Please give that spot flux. 6.134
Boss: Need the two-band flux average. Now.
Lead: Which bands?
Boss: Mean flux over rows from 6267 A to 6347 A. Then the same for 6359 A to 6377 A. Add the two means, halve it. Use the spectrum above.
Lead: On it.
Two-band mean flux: 5.85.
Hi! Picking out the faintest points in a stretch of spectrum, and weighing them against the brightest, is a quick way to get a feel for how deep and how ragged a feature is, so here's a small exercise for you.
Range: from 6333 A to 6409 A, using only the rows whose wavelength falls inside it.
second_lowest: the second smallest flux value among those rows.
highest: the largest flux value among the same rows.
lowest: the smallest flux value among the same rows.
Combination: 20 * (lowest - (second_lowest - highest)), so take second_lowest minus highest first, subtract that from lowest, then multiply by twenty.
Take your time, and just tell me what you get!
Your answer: 122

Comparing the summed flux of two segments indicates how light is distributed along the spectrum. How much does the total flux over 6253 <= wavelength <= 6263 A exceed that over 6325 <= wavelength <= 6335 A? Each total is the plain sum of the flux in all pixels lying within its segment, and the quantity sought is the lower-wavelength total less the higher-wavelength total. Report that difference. -1.4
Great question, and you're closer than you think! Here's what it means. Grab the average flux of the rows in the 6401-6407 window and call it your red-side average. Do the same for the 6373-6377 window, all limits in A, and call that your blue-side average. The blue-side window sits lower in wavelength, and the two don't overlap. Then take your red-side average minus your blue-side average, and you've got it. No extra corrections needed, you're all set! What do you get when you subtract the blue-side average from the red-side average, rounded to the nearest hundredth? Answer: -0.20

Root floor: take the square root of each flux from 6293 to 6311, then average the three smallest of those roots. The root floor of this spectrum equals 2.38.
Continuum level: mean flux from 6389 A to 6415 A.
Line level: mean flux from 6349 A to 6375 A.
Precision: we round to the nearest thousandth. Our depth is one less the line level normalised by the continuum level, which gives 0.010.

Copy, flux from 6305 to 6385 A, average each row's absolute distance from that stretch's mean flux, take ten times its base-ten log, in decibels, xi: -10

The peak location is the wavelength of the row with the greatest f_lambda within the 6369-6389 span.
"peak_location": 6374.0 A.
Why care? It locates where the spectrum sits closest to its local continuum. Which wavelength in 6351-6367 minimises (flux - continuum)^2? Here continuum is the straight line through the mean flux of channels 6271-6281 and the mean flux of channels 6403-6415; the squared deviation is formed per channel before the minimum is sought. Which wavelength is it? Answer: 6366.0 A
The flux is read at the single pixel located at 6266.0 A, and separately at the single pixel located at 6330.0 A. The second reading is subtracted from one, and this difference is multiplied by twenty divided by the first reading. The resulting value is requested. -17.1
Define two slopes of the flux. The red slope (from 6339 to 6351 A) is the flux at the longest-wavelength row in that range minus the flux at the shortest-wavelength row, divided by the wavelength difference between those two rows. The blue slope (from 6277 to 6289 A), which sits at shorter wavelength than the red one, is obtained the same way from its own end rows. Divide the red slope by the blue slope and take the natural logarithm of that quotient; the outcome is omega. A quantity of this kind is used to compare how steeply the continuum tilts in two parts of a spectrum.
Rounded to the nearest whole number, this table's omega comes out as -1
